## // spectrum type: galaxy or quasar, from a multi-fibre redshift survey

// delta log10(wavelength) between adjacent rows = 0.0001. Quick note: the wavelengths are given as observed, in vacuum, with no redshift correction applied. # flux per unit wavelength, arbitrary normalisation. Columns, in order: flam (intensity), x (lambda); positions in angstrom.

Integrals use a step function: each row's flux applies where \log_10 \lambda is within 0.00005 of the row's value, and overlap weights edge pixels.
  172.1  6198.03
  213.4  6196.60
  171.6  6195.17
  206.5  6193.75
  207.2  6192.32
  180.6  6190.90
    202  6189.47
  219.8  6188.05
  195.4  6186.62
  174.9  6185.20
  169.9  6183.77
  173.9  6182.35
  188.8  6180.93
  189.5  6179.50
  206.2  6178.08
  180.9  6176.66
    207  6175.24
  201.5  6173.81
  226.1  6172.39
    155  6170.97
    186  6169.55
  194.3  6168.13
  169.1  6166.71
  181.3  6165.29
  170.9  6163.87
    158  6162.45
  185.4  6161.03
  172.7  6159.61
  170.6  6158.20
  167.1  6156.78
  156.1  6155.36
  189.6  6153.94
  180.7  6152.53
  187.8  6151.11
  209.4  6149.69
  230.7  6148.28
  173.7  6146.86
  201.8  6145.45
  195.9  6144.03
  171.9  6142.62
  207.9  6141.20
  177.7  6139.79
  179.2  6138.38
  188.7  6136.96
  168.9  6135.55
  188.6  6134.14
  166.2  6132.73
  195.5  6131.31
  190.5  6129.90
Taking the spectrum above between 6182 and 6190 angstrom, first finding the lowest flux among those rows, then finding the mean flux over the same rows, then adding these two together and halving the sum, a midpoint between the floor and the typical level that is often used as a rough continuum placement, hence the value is 180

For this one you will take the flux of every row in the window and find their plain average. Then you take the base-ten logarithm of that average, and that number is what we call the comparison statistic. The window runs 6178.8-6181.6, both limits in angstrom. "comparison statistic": 2.28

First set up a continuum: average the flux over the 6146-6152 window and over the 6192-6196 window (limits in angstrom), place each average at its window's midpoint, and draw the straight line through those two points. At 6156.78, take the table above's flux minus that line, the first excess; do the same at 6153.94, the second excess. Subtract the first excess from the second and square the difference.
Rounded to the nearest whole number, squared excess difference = 491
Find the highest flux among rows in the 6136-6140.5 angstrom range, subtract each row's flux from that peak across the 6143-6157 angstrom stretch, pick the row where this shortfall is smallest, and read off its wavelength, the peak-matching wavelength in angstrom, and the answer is 6148.28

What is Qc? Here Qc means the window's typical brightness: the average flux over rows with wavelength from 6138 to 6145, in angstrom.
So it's 187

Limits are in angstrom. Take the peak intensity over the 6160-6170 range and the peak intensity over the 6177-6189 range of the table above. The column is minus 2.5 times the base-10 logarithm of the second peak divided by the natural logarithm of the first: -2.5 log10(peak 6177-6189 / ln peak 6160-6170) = -4.05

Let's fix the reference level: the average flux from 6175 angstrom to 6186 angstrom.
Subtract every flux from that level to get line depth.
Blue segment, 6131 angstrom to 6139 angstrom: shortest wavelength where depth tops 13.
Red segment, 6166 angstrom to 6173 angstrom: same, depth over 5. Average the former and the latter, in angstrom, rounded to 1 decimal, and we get 6149.7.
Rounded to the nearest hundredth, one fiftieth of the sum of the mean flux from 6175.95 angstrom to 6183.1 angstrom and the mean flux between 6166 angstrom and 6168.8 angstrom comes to 7.39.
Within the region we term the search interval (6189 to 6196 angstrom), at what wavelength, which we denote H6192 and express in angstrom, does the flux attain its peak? 6192.32 angstrom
